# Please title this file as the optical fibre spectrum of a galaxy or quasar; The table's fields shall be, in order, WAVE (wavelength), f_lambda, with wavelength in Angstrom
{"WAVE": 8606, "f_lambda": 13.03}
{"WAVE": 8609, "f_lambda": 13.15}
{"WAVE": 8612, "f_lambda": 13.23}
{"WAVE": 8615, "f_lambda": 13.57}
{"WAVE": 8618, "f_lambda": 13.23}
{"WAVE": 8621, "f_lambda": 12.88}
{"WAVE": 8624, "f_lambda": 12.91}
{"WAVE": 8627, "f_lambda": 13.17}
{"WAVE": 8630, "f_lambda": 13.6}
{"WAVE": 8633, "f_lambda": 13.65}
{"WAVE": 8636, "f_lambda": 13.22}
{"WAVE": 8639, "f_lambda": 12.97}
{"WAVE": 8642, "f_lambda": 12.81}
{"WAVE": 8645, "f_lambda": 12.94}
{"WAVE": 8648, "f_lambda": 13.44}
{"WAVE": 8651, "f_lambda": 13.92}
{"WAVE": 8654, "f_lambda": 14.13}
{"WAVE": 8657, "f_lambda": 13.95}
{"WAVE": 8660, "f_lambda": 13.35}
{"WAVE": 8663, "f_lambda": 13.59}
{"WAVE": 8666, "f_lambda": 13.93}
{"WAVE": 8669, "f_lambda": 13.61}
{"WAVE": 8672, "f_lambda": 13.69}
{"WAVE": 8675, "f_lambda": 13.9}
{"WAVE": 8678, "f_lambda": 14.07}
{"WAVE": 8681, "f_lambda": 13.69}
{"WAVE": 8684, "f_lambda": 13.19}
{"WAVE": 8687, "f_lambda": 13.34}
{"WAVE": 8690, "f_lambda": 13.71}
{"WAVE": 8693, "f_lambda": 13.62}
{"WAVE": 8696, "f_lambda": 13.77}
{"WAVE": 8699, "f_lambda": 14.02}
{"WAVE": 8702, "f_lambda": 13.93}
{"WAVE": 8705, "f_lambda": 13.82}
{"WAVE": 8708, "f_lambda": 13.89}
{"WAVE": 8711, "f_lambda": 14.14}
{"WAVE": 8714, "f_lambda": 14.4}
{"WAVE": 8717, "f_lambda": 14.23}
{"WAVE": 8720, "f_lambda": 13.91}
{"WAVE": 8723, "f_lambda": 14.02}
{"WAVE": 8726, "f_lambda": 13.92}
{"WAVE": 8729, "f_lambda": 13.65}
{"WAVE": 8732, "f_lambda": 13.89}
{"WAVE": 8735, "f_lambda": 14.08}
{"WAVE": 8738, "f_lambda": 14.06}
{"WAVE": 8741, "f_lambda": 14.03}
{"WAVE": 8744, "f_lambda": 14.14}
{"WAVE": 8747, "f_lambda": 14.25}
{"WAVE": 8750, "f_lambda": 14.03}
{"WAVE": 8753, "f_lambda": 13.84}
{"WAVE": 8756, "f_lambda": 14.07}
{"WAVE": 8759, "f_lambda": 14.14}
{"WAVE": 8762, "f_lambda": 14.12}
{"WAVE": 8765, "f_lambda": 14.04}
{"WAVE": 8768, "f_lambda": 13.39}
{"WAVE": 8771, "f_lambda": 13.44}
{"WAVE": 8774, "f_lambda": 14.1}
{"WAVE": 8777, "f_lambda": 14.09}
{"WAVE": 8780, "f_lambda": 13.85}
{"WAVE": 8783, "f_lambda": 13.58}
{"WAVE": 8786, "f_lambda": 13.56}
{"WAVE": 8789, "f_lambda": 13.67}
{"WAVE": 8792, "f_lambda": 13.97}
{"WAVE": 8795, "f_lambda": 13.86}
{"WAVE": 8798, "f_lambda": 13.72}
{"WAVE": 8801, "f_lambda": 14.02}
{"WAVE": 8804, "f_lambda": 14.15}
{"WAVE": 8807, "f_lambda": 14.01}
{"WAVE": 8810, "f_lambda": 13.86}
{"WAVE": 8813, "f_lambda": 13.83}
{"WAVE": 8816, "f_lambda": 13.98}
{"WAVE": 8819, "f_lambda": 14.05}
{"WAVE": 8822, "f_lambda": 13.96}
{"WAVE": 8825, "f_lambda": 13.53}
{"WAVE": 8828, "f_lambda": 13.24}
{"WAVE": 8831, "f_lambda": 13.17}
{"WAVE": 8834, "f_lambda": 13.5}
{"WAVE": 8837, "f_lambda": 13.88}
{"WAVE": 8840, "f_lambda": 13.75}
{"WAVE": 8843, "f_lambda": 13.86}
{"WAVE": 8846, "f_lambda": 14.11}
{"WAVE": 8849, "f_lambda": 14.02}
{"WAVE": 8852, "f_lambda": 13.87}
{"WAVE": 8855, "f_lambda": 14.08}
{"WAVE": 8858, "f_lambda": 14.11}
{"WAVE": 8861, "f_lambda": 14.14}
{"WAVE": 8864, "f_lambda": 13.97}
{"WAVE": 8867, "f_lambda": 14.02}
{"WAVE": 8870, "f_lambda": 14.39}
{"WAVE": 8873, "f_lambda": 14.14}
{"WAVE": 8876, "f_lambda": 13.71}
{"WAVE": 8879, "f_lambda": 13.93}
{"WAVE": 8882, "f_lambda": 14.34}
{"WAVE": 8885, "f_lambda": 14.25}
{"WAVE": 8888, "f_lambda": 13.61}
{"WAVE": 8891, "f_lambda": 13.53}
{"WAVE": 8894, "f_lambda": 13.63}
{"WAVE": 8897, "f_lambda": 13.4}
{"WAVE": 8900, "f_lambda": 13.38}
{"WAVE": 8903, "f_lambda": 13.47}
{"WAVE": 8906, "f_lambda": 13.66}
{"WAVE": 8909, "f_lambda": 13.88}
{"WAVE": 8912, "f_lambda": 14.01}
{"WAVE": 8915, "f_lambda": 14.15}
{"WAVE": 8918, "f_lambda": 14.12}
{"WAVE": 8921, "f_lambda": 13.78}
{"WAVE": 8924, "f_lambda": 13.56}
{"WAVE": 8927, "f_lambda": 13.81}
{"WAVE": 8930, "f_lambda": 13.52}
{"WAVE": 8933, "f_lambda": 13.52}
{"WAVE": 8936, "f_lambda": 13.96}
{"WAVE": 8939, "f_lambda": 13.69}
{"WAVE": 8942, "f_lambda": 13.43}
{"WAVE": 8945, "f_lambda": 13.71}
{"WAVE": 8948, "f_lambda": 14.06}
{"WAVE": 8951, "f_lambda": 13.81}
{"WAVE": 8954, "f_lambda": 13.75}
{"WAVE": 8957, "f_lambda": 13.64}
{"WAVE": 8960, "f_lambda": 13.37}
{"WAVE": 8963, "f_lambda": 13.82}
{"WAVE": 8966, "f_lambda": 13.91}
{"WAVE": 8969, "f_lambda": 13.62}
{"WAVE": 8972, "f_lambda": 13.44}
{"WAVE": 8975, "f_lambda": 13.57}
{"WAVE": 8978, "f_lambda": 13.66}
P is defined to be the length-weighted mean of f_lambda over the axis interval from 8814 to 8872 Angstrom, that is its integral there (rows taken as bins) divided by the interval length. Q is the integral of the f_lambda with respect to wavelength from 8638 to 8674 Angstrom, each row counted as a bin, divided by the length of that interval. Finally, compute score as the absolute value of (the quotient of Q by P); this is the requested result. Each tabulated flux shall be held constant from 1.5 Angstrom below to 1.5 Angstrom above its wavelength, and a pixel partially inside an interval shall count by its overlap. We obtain 0.98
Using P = 13.88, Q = 13.5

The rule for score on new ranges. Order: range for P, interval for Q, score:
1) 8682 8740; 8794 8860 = 1.00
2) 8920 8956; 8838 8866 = 1.02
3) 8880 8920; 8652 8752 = 1.01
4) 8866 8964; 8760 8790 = 1.00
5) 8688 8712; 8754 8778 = 1.01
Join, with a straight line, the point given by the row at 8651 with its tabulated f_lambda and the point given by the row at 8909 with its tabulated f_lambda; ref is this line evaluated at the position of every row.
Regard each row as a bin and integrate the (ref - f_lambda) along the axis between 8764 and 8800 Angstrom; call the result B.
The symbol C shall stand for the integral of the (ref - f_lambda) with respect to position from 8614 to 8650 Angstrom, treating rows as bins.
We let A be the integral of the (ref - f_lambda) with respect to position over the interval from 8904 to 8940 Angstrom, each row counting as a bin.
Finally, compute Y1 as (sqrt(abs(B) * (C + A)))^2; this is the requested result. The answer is 131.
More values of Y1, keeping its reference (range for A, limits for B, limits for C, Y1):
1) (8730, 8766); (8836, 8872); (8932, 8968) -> 0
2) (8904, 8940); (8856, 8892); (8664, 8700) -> 50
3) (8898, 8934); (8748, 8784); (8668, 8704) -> 1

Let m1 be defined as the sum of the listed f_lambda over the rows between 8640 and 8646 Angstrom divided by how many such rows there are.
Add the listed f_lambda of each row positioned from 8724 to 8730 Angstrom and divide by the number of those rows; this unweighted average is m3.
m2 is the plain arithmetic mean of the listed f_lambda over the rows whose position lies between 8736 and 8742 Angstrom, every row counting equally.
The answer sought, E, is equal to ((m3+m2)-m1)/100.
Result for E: 0.150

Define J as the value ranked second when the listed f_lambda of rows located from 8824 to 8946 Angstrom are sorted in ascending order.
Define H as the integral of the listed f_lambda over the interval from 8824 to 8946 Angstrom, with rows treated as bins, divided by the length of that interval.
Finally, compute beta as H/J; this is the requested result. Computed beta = 1.04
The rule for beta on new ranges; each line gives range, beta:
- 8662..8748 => 1.04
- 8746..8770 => 1.01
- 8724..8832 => 1.05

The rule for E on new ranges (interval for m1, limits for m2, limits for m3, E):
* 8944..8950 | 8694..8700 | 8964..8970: 0.138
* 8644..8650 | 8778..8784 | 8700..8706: 0.144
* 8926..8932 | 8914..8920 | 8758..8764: 0.146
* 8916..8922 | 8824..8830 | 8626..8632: 0.128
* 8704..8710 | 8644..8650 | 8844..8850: 0.134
